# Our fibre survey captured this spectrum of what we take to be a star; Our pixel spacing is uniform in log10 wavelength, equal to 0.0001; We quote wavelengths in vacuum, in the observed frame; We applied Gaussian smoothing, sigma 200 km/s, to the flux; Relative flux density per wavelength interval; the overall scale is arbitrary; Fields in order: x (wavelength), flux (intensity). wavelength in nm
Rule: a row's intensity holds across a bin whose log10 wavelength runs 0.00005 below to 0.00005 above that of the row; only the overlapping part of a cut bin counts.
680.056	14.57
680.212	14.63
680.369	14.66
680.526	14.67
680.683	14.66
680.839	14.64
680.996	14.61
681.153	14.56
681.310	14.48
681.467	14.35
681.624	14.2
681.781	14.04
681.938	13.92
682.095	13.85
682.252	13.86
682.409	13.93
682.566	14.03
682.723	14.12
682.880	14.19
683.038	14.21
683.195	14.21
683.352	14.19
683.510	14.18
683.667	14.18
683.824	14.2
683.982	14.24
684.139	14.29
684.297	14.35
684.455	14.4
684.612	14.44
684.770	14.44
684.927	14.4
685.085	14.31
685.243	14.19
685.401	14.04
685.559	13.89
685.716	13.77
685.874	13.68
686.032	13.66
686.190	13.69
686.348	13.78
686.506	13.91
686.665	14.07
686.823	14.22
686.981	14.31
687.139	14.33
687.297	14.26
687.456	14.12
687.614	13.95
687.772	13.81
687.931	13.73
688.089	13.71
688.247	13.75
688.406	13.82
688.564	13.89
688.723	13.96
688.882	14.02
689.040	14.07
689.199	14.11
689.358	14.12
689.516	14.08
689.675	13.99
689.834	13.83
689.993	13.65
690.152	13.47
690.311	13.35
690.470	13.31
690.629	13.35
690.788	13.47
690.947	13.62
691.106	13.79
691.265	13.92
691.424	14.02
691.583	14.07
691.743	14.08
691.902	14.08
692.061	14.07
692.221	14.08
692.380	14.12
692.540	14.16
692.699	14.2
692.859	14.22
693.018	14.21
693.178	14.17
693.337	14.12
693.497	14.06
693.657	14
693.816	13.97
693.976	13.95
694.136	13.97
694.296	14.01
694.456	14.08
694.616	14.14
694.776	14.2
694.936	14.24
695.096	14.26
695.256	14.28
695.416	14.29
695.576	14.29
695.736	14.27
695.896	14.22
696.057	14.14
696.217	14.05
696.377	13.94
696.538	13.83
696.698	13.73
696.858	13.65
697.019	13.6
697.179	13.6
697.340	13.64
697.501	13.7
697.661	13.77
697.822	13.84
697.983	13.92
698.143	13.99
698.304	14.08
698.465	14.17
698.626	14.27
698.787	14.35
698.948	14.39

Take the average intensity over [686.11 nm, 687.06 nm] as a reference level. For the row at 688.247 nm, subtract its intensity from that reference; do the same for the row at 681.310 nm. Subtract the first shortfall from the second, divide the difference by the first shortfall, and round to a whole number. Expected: -3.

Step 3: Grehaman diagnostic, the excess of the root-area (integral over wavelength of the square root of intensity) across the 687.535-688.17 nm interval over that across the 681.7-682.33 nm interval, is 0.01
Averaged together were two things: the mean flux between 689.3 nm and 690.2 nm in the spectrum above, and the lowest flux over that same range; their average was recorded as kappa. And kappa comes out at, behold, 13.7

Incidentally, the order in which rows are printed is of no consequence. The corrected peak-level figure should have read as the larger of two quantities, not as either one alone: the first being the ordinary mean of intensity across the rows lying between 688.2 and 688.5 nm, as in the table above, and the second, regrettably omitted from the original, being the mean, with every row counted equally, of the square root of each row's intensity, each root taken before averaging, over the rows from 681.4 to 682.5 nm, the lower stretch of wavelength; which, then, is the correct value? 13.8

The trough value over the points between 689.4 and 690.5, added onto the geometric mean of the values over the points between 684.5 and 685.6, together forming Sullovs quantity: 27.6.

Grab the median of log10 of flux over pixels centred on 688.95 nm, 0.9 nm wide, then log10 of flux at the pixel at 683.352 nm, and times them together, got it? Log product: 1.32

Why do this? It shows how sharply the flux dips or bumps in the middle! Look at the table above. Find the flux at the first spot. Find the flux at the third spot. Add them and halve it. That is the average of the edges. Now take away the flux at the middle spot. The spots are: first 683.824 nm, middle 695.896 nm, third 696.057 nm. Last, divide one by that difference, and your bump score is -20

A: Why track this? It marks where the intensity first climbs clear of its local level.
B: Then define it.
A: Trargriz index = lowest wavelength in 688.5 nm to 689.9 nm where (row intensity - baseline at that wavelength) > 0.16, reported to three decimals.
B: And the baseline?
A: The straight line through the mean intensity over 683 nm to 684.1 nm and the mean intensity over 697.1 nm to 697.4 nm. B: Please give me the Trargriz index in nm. 689.358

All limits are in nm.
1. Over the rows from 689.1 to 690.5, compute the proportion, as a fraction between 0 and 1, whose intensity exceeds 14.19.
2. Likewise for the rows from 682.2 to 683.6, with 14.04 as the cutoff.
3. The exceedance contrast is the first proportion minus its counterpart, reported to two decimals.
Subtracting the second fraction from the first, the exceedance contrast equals -0.67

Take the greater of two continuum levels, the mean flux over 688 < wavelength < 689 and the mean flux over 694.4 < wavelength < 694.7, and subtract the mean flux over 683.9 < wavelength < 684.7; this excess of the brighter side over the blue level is -0.23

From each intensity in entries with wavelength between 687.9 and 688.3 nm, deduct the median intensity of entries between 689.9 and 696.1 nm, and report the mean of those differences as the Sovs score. -0.35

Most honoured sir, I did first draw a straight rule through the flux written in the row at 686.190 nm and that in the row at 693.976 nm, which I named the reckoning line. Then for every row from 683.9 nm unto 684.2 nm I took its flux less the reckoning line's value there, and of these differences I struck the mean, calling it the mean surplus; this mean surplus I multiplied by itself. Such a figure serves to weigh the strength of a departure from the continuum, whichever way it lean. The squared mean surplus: 0.42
